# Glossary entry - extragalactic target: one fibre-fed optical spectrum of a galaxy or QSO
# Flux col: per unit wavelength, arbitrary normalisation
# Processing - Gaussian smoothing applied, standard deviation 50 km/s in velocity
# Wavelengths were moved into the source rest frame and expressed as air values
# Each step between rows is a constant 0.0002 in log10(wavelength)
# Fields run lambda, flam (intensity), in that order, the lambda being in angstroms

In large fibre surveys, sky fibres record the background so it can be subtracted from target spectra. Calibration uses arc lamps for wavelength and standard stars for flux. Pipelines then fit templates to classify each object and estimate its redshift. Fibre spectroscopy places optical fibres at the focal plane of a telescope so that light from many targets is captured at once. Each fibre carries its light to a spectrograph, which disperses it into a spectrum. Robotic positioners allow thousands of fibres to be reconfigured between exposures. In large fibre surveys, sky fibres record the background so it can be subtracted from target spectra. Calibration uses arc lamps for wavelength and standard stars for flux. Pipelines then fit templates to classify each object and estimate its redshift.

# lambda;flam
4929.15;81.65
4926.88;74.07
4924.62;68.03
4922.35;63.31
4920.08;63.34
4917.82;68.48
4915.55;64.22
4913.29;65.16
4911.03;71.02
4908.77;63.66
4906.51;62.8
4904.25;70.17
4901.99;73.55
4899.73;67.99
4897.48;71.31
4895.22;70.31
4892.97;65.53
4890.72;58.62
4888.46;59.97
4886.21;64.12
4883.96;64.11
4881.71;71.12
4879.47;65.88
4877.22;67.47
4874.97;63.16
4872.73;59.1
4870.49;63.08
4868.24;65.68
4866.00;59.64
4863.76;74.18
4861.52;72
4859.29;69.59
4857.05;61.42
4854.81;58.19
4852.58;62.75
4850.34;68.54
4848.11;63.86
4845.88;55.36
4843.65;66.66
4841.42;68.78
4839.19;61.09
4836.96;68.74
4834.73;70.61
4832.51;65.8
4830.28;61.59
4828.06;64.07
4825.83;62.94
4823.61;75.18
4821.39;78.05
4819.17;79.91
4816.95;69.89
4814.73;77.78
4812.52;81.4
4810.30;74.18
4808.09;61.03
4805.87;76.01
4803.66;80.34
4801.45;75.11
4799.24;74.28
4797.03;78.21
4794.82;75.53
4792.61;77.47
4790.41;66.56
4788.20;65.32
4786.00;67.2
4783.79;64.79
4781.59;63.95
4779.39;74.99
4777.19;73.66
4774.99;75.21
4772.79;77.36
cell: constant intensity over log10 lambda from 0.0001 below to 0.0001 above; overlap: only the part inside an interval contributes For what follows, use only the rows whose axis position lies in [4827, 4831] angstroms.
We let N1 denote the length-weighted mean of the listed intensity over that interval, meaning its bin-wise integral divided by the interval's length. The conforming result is 63.0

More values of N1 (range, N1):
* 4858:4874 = 66.1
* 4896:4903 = 70.9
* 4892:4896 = 67.9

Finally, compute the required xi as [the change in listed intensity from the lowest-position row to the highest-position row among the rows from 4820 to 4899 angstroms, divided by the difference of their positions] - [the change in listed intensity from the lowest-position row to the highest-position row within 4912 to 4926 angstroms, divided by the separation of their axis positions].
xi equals -0.34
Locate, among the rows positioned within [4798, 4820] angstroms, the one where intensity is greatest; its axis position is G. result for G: 4812.52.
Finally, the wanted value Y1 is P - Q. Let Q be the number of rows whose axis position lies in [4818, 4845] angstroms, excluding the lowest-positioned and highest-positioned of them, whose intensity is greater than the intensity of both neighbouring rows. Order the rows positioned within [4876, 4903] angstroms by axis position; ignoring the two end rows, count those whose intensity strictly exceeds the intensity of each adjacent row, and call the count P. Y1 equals 0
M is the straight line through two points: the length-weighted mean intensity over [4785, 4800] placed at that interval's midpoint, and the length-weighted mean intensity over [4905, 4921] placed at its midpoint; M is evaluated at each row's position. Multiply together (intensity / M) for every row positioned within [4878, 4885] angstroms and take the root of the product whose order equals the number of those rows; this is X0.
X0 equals 0.99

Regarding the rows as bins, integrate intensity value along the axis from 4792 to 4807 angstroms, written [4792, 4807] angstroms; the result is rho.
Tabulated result 1150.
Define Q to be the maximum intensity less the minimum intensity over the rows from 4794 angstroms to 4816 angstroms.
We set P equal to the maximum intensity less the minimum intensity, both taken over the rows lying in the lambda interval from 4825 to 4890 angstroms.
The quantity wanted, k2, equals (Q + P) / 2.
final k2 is 19.6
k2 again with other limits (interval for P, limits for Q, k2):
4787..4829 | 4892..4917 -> 15.6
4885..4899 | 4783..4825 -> 16.5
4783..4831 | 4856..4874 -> 17.7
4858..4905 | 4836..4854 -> 14.5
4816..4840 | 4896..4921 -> 14.8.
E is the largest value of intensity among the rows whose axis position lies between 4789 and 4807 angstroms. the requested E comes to 80.34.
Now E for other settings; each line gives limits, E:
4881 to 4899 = 71.31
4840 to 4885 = 74.18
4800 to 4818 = 81.4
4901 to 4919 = 73.55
